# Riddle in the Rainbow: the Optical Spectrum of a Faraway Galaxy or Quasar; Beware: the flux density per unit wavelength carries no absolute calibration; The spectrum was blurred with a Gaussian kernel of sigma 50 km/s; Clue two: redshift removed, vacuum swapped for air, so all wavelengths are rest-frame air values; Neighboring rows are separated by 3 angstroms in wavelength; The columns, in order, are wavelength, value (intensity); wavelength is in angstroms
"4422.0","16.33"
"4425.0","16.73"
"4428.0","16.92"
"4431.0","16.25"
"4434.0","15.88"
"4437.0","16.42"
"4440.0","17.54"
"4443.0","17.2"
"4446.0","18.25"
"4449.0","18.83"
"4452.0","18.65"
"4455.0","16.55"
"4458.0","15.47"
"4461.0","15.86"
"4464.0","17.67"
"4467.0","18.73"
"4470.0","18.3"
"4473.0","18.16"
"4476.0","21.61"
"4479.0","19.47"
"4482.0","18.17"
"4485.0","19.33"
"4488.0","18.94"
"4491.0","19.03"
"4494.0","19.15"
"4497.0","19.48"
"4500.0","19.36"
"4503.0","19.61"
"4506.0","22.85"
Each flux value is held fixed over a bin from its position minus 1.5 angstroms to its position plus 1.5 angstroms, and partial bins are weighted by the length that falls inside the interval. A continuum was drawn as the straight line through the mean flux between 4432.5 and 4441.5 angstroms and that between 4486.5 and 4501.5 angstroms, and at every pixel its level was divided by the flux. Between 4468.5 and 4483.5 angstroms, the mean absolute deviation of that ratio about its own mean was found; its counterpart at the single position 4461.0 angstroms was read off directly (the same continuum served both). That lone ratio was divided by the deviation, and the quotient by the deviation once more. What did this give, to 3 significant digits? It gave 430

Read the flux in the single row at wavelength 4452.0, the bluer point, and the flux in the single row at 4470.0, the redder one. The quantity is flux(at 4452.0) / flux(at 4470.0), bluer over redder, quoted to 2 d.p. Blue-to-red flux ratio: 1.02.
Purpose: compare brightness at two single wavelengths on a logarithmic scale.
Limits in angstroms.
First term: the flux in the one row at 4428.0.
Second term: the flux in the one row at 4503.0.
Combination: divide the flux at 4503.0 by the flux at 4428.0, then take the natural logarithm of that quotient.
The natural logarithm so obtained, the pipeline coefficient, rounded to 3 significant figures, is 0.148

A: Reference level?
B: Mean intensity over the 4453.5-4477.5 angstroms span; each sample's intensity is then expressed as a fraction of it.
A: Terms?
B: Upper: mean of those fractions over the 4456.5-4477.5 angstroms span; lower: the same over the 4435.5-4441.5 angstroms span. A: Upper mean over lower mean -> 1.06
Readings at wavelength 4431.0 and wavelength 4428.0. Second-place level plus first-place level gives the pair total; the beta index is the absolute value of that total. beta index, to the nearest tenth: 33.2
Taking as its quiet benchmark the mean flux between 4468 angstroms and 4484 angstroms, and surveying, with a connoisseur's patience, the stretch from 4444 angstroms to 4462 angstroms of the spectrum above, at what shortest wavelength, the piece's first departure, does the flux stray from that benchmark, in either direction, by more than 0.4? 4446.0 angstroms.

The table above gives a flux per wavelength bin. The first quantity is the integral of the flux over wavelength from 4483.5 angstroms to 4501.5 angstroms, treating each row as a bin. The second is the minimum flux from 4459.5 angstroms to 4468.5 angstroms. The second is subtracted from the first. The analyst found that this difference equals 330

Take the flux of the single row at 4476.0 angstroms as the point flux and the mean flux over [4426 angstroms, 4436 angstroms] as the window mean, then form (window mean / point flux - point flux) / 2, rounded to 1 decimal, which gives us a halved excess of -10.4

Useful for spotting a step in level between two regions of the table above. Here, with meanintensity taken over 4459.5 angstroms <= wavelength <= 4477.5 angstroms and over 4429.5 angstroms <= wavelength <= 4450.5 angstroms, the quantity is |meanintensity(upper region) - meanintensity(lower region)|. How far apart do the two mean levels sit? 1.2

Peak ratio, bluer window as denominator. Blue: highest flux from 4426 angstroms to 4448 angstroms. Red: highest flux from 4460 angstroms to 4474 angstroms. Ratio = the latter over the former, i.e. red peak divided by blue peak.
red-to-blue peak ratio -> 1.03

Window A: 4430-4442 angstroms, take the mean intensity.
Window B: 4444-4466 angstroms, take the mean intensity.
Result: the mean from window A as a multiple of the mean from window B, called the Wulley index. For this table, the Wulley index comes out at 0.954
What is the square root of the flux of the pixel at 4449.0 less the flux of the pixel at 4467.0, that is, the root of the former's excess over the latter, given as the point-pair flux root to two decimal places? 0.32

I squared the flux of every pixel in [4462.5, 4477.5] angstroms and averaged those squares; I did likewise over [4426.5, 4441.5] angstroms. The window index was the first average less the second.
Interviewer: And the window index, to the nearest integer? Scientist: 83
